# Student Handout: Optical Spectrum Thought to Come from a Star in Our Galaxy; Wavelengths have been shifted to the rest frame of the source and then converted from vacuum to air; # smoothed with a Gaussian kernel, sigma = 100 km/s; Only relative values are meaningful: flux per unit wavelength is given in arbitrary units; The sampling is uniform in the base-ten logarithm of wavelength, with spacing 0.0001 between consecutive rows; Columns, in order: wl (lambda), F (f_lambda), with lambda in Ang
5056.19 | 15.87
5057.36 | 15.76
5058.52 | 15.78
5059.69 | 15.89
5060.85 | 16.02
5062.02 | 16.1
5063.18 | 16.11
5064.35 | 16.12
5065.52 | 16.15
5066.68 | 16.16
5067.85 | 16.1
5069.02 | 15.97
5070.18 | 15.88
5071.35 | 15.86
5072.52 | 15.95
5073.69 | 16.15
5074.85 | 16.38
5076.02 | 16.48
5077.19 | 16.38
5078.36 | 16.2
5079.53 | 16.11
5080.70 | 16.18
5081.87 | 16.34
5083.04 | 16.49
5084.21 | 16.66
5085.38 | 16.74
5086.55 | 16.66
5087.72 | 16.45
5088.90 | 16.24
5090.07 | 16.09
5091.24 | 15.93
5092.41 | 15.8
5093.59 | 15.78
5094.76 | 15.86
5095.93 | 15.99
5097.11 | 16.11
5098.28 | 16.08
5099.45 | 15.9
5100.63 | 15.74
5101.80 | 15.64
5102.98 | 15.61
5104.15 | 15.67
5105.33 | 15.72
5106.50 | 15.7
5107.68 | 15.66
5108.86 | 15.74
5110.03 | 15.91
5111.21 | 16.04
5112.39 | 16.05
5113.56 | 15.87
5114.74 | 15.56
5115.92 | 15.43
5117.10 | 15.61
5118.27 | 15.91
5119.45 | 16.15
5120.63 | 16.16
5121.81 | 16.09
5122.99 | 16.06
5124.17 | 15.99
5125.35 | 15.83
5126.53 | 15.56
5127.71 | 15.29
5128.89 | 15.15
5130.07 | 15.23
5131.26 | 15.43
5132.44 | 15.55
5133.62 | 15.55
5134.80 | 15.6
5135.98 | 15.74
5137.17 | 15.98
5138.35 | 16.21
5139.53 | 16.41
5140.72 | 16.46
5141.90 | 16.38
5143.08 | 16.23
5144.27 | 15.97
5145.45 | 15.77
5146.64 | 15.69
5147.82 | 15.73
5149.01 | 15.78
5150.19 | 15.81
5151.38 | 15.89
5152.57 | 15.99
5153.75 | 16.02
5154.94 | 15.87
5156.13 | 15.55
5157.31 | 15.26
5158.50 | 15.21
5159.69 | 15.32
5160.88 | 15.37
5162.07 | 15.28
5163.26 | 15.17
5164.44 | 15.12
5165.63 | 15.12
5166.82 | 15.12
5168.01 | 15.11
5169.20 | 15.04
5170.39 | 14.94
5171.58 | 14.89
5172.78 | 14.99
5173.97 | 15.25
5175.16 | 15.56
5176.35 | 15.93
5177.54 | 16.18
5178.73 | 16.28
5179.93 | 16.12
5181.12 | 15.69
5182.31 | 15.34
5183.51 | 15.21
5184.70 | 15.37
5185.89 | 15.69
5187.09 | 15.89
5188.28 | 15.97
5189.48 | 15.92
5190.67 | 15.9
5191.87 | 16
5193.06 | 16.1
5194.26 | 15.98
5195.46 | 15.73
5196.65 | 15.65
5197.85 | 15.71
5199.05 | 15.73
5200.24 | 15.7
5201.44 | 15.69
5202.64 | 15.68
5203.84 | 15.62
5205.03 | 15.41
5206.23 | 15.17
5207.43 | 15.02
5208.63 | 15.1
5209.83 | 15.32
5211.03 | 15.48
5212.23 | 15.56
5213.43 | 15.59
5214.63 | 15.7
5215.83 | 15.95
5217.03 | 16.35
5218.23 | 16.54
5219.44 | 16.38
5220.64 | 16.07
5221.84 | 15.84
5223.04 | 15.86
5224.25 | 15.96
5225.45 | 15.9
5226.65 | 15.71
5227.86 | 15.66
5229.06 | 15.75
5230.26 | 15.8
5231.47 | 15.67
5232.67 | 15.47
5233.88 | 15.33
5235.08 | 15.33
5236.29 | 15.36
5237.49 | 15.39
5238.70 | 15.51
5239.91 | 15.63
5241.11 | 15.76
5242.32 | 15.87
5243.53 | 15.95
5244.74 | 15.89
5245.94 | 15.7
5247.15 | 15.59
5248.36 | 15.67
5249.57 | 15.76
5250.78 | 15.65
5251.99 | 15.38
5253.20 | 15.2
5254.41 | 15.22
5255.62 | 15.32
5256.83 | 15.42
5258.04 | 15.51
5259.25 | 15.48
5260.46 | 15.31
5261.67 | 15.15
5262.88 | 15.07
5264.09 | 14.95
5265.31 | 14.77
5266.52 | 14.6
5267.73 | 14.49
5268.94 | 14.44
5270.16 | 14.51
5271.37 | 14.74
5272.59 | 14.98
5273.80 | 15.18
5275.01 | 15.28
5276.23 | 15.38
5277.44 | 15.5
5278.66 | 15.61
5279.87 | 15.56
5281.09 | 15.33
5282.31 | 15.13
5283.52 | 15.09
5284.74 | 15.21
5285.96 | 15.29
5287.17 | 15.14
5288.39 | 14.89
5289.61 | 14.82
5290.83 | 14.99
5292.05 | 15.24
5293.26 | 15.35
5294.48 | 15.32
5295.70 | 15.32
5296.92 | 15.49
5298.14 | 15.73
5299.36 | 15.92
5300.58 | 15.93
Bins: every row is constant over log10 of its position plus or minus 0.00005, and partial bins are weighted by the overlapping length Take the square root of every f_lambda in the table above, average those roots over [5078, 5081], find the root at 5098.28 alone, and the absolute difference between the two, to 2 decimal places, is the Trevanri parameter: 0.01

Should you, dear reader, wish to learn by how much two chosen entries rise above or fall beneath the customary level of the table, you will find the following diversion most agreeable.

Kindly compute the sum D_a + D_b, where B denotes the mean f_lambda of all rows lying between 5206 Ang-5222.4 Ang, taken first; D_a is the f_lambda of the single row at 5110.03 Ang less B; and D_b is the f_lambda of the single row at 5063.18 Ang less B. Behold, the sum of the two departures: 0.6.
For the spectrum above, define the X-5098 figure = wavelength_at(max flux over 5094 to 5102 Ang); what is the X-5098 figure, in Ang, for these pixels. 5097.11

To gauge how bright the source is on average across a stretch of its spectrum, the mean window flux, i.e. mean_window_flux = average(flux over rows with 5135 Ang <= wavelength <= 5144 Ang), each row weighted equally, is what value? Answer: 16.2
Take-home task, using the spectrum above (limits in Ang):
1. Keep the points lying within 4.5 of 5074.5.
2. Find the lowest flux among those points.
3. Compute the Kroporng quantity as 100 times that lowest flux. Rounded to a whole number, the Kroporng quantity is 1586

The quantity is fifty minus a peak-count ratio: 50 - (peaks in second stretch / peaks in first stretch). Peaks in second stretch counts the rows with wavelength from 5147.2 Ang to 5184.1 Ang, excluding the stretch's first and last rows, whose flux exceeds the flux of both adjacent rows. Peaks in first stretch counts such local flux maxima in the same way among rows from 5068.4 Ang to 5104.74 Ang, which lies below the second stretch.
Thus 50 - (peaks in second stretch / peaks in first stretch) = 49.00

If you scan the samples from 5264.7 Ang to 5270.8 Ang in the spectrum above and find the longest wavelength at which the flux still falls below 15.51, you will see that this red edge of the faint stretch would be 5270.16 Ang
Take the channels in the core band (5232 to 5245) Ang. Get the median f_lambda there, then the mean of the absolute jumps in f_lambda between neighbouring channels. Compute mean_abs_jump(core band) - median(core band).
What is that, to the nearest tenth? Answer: -15.4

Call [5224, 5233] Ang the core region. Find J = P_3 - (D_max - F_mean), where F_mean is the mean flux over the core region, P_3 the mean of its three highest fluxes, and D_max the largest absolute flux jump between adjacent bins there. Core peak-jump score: 31.4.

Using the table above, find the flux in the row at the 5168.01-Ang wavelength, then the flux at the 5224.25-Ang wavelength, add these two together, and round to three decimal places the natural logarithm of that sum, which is 3.436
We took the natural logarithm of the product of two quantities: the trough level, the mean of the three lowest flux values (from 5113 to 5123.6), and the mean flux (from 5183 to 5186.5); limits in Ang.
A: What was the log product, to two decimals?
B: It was 5.48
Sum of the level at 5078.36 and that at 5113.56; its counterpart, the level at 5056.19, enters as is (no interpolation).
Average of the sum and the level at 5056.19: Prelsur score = 24.0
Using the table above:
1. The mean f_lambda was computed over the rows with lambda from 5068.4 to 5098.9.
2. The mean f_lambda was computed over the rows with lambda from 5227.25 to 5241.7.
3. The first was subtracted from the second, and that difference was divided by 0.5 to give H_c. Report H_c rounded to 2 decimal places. -1.26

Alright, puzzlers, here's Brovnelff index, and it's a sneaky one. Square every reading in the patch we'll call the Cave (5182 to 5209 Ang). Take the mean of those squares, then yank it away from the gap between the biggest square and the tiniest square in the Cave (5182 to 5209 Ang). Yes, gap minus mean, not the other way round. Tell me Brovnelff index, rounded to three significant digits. -211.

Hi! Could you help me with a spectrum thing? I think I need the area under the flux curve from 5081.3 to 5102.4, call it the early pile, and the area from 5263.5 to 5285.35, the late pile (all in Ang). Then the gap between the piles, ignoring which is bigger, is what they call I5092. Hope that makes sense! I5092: 12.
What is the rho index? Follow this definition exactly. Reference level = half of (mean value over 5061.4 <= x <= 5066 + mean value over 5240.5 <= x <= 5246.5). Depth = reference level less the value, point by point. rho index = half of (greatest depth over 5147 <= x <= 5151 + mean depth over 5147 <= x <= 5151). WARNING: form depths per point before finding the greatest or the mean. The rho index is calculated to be 0.2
